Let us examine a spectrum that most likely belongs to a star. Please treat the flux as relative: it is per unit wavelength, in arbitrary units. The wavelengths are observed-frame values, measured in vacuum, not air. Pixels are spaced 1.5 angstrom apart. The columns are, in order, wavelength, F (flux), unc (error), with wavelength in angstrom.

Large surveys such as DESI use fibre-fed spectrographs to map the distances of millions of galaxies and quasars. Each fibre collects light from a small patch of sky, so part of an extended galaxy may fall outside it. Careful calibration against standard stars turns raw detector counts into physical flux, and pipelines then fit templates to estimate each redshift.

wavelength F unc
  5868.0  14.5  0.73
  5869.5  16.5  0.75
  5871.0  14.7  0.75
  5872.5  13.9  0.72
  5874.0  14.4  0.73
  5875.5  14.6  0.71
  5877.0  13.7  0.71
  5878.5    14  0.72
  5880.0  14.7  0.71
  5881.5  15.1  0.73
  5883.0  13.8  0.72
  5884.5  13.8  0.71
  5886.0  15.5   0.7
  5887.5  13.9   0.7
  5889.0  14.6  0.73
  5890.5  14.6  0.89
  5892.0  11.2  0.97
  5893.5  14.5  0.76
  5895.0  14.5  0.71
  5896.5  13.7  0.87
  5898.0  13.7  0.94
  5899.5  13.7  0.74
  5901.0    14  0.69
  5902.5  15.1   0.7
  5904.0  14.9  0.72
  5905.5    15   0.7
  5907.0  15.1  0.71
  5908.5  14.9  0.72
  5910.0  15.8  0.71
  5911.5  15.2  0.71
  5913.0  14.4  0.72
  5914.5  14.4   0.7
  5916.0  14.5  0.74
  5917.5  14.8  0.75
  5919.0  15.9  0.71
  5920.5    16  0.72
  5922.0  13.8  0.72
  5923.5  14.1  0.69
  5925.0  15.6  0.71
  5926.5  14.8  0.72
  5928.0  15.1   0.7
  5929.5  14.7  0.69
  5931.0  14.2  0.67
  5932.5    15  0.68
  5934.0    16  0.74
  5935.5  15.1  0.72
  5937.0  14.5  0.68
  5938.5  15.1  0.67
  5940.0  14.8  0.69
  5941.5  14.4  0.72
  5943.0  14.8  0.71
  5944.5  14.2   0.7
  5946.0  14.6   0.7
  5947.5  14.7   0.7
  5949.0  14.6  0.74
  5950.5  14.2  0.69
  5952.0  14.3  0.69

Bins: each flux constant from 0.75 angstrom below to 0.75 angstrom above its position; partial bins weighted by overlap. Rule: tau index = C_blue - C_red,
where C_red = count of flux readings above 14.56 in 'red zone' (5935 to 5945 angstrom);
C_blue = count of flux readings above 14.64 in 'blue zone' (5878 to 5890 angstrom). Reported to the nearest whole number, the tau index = -1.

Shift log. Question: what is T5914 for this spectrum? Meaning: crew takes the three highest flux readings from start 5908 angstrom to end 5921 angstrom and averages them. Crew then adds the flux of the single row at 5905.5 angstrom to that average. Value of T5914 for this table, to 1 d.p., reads 30.9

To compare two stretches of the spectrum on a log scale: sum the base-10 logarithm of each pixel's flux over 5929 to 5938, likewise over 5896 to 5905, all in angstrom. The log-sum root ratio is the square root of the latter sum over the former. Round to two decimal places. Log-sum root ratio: 0.99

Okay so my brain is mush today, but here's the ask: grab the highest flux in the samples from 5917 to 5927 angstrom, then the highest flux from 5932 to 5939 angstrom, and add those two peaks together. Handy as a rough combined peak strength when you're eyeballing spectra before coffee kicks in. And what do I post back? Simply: 32.0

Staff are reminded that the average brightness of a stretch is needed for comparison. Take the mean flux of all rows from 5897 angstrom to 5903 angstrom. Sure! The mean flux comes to 14.1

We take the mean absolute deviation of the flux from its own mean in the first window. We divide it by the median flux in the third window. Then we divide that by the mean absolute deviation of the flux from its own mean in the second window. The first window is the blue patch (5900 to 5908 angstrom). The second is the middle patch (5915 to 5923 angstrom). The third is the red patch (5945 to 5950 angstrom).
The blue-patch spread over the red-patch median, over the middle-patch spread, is 0.030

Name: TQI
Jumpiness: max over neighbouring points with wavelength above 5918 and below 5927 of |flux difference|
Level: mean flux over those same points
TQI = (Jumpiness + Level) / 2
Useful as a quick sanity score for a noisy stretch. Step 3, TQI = 8.62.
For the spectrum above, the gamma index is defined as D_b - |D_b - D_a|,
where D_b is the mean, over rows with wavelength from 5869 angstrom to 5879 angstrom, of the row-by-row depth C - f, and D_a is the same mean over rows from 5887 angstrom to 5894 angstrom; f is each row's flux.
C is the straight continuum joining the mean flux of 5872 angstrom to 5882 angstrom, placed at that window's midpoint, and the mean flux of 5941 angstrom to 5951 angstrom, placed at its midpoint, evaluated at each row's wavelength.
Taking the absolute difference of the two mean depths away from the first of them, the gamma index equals -1.0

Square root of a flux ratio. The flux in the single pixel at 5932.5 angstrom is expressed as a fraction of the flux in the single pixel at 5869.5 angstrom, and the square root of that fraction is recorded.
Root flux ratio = 0.95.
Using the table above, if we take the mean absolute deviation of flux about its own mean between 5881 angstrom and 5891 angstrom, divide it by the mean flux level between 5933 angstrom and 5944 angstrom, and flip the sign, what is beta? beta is -0.0366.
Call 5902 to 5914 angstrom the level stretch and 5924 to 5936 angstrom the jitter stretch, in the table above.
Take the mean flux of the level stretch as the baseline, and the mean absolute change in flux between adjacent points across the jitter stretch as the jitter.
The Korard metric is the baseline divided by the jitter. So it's 22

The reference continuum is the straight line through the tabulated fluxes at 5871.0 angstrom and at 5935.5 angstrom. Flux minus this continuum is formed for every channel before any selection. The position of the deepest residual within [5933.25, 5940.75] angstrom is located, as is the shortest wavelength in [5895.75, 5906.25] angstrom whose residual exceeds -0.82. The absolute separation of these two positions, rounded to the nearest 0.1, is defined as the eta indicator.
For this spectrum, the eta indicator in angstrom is 34.5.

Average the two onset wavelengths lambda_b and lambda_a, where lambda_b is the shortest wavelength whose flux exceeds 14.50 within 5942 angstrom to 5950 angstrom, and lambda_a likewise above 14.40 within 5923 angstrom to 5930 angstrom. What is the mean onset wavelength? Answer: 5934.0 angstrom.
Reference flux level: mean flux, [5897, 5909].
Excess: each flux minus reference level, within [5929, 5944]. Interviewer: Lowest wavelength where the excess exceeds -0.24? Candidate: 5929.5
